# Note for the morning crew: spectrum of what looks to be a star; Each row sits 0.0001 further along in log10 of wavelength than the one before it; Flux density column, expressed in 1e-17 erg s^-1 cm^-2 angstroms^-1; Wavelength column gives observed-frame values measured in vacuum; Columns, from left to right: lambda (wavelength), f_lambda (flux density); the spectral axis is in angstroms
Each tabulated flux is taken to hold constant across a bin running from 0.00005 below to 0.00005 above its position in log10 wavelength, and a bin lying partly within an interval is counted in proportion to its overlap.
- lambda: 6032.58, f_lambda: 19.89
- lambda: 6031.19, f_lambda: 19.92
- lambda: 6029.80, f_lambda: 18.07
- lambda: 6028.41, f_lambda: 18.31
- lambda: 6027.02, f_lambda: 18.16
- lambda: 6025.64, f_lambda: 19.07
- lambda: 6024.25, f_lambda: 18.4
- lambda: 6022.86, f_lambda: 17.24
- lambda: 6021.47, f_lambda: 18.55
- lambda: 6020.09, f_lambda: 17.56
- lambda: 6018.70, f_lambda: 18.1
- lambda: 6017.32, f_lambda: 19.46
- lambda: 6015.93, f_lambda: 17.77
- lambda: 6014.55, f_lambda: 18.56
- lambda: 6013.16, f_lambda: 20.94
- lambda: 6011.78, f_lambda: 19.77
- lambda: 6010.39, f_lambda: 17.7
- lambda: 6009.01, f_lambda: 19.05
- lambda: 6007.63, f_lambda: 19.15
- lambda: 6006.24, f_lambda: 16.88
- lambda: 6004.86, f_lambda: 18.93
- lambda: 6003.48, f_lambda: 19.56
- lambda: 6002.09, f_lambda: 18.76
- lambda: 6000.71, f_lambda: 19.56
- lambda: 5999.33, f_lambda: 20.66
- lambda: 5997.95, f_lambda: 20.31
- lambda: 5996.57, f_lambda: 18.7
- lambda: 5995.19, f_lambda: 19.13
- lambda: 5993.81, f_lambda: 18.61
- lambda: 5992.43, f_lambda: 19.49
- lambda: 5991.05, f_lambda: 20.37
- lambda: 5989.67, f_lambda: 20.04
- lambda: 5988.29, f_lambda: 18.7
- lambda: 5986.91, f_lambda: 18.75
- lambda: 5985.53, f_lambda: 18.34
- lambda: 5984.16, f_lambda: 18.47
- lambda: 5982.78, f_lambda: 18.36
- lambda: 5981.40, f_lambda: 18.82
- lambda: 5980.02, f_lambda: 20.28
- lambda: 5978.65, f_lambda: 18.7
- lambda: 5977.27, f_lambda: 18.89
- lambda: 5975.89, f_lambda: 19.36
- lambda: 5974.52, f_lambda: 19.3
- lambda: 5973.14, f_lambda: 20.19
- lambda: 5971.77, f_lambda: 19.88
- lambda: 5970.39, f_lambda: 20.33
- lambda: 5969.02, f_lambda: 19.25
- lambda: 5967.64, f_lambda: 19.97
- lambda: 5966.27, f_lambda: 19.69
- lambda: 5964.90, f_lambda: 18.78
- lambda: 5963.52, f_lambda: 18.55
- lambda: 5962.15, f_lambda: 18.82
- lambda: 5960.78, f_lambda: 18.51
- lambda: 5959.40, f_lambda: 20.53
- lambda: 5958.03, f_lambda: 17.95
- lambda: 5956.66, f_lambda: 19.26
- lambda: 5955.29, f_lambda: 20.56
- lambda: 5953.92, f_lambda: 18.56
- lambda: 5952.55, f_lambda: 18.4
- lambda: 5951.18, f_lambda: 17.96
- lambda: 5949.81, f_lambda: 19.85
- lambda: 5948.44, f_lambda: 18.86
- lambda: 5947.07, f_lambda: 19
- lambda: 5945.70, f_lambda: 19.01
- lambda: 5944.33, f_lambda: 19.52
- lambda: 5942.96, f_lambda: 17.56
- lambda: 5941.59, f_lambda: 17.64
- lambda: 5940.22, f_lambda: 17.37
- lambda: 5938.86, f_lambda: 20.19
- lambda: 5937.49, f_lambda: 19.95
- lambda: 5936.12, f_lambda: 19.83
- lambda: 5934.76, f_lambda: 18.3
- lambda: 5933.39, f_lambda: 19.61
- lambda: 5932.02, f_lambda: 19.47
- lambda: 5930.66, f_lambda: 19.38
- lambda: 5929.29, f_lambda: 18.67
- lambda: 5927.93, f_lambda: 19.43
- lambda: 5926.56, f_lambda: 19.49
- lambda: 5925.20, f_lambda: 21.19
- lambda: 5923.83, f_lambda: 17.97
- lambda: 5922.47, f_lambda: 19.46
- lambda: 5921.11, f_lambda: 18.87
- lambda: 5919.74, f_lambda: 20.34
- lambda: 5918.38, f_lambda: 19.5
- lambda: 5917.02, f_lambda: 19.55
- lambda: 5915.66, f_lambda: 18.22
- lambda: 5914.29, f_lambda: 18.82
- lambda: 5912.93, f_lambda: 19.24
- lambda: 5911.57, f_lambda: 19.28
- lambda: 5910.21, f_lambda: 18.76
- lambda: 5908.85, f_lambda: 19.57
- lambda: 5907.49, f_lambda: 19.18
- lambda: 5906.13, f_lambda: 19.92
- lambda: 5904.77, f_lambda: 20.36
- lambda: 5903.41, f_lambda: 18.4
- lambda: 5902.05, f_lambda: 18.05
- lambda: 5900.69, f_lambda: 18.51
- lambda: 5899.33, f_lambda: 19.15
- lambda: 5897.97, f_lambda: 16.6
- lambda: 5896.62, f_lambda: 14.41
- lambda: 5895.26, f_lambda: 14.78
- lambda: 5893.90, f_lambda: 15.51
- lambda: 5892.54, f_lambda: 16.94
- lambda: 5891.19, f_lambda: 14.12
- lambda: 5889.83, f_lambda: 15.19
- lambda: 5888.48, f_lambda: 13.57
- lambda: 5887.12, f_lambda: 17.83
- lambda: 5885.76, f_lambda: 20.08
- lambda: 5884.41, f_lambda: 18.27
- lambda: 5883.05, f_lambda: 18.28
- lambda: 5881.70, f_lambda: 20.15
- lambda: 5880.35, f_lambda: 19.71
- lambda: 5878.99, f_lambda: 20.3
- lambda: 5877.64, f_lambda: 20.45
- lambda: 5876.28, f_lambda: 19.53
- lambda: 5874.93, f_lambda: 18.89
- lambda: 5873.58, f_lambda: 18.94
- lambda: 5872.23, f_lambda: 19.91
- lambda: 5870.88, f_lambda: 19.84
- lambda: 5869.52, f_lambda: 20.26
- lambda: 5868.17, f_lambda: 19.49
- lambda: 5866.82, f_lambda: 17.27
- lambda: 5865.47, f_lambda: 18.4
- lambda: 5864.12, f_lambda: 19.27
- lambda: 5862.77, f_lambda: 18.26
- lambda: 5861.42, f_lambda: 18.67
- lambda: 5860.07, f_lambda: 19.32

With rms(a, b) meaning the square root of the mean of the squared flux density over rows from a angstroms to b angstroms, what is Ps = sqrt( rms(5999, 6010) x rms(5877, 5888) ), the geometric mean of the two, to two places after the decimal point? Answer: 19.25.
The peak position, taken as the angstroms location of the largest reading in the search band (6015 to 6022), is 6017.32 angstroms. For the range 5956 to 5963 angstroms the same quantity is 5959.40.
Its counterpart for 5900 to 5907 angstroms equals 5904.77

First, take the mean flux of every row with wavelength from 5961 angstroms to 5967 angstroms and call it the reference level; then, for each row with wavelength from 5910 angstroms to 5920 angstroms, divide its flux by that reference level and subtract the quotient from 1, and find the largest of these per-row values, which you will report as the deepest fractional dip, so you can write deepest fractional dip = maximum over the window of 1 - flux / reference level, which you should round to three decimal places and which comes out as 0.039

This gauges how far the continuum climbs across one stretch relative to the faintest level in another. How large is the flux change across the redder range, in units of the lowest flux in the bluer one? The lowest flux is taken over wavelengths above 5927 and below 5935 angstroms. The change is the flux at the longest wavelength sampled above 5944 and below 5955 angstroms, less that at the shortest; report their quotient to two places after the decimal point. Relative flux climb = -0.05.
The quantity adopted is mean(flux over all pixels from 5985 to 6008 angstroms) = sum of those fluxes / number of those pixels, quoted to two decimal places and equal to 19.17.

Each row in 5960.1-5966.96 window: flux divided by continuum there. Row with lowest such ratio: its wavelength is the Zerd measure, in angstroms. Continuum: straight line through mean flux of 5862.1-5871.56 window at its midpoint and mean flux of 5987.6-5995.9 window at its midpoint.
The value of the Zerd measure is 5960.78 angstroms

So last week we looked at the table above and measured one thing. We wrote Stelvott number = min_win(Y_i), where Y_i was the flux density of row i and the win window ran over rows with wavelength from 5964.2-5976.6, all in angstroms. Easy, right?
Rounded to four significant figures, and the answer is 18.78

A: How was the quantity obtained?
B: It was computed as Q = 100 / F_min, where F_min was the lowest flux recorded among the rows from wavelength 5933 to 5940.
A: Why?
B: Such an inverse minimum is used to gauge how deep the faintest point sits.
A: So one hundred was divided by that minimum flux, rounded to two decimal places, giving 5.46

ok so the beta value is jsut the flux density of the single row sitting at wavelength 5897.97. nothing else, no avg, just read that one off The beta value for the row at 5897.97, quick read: 16.6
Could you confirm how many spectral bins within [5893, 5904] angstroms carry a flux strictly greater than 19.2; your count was 0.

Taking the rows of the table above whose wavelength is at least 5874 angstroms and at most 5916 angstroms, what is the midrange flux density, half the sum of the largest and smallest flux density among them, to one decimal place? 17.0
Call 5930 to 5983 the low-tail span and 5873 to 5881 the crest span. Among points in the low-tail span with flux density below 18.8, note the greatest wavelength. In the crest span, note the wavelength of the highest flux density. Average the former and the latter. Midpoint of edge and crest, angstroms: 5930.2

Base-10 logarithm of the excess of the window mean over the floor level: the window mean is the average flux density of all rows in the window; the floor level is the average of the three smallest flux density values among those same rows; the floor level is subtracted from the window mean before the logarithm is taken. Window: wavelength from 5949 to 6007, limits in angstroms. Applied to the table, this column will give 0.20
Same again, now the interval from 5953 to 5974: 0.02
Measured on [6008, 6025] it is 0.04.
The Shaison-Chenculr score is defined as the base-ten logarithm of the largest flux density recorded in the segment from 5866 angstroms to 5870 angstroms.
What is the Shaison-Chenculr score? 1.31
